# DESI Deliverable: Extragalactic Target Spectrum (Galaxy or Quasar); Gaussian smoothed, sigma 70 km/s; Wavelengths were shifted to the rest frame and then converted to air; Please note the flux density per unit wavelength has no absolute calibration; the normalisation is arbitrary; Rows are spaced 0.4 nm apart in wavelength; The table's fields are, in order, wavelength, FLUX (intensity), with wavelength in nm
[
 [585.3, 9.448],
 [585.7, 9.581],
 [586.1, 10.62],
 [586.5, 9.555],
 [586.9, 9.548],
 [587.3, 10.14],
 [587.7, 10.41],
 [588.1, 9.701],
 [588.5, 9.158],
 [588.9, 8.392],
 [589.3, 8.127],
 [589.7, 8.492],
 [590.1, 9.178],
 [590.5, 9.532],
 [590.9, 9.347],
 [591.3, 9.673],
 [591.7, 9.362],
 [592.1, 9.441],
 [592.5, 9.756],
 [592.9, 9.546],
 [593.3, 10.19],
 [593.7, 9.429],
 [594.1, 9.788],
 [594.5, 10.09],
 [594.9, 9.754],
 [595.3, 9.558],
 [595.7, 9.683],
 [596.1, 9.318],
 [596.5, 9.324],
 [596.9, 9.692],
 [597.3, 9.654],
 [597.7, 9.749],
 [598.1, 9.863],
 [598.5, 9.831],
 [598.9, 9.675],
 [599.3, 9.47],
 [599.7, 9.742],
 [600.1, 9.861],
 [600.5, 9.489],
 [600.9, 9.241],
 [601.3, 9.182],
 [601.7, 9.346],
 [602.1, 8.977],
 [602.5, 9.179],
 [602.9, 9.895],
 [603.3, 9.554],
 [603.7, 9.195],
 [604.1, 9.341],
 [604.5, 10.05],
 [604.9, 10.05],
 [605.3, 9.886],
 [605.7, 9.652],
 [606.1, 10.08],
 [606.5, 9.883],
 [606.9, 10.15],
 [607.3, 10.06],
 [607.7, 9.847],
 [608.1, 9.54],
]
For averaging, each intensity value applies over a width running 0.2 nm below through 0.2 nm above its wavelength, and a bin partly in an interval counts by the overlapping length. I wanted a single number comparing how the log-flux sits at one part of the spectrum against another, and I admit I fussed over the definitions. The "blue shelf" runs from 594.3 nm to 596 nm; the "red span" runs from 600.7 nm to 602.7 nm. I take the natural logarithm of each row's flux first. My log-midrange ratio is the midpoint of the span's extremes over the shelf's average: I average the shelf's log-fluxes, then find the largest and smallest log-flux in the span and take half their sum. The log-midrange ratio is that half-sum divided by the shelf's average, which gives 0.97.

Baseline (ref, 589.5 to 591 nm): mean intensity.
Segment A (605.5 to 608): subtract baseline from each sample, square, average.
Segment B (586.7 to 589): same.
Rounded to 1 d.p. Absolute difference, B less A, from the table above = 0.1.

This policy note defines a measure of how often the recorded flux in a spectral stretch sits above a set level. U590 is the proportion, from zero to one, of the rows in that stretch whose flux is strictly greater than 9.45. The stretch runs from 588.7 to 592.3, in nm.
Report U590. 0.22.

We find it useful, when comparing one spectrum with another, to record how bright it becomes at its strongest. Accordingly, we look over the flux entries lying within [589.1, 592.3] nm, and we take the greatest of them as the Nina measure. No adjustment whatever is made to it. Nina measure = 9.673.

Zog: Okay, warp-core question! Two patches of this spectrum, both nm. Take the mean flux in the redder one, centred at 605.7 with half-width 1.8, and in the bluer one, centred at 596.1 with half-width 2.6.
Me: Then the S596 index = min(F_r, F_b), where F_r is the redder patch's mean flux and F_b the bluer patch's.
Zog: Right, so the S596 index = 9.67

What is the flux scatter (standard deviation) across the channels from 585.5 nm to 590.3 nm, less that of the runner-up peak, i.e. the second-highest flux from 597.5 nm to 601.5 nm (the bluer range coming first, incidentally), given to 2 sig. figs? -9.1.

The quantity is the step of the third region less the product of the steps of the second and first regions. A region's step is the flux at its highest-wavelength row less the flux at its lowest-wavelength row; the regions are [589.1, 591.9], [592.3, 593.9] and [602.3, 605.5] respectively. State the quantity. 1.1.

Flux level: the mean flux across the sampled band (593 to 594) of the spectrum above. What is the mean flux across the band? 9.8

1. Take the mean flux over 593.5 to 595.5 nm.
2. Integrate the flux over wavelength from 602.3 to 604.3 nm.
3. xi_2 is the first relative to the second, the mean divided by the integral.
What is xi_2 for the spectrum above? 0.515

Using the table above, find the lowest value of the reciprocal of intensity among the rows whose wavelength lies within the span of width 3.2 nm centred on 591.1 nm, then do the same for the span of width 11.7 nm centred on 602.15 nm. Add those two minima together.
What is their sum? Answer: 0.201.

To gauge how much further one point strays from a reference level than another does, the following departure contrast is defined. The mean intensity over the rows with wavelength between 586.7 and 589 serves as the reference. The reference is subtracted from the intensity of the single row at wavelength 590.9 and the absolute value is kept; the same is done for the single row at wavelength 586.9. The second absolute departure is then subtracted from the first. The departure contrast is 0.20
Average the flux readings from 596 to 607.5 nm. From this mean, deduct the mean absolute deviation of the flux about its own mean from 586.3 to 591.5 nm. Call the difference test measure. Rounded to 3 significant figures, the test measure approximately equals 9.13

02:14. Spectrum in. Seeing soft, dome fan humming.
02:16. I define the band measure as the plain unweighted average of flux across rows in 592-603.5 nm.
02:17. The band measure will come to 9.60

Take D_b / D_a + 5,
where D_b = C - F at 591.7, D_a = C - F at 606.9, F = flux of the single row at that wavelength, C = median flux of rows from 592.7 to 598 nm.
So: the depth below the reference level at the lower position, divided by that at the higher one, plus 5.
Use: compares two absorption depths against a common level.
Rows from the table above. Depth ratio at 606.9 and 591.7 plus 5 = 4.3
